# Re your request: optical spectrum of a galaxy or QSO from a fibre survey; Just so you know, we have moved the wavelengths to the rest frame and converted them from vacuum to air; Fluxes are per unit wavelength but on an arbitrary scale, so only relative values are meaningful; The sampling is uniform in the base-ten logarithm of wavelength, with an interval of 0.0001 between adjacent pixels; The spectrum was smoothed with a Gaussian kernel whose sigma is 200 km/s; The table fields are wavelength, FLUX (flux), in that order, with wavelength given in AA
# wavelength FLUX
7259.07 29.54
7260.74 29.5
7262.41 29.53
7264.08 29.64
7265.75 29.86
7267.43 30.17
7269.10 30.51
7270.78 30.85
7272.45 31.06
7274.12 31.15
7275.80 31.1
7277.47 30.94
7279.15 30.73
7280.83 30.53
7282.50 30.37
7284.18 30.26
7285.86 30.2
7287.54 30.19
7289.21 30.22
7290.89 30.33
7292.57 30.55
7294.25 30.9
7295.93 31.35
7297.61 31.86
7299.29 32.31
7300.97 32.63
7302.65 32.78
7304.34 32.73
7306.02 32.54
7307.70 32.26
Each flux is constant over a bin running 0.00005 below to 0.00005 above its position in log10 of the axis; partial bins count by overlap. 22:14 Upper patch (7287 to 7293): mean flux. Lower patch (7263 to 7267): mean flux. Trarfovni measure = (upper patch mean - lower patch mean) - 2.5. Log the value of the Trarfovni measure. -1.9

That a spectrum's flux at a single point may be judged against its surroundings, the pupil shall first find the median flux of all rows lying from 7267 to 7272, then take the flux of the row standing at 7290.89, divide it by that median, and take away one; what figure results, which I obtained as -0.01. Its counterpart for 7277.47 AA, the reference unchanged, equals 0.01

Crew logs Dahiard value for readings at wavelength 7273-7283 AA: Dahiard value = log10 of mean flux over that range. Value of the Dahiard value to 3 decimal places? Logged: 1.489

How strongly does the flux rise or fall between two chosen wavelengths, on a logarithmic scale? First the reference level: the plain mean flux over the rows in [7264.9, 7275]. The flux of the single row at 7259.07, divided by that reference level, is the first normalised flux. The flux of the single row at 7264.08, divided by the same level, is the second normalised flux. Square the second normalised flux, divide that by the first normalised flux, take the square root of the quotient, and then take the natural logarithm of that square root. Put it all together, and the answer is -0.01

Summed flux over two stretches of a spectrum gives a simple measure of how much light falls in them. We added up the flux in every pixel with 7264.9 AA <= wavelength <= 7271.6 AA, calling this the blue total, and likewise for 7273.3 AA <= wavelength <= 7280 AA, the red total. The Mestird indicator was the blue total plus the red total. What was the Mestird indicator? 245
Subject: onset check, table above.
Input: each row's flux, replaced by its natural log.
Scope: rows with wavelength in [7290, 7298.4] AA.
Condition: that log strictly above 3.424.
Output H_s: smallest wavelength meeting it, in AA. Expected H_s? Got 7294.25 AA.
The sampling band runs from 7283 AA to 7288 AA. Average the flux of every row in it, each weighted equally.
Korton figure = 30.2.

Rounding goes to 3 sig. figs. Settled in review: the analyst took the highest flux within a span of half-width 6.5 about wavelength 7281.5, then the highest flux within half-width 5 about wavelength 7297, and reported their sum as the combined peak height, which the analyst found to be 63.7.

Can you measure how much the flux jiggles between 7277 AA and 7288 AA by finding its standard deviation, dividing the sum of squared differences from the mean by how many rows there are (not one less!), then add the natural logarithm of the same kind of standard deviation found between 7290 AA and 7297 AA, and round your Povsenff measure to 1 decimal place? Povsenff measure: -0.7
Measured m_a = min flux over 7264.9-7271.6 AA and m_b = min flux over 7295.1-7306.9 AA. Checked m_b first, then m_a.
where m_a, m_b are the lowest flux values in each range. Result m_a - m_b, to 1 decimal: -1.5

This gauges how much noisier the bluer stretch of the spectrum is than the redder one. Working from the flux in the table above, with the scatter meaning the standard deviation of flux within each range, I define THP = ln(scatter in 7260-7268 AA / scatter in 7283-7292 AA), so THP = 1.6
